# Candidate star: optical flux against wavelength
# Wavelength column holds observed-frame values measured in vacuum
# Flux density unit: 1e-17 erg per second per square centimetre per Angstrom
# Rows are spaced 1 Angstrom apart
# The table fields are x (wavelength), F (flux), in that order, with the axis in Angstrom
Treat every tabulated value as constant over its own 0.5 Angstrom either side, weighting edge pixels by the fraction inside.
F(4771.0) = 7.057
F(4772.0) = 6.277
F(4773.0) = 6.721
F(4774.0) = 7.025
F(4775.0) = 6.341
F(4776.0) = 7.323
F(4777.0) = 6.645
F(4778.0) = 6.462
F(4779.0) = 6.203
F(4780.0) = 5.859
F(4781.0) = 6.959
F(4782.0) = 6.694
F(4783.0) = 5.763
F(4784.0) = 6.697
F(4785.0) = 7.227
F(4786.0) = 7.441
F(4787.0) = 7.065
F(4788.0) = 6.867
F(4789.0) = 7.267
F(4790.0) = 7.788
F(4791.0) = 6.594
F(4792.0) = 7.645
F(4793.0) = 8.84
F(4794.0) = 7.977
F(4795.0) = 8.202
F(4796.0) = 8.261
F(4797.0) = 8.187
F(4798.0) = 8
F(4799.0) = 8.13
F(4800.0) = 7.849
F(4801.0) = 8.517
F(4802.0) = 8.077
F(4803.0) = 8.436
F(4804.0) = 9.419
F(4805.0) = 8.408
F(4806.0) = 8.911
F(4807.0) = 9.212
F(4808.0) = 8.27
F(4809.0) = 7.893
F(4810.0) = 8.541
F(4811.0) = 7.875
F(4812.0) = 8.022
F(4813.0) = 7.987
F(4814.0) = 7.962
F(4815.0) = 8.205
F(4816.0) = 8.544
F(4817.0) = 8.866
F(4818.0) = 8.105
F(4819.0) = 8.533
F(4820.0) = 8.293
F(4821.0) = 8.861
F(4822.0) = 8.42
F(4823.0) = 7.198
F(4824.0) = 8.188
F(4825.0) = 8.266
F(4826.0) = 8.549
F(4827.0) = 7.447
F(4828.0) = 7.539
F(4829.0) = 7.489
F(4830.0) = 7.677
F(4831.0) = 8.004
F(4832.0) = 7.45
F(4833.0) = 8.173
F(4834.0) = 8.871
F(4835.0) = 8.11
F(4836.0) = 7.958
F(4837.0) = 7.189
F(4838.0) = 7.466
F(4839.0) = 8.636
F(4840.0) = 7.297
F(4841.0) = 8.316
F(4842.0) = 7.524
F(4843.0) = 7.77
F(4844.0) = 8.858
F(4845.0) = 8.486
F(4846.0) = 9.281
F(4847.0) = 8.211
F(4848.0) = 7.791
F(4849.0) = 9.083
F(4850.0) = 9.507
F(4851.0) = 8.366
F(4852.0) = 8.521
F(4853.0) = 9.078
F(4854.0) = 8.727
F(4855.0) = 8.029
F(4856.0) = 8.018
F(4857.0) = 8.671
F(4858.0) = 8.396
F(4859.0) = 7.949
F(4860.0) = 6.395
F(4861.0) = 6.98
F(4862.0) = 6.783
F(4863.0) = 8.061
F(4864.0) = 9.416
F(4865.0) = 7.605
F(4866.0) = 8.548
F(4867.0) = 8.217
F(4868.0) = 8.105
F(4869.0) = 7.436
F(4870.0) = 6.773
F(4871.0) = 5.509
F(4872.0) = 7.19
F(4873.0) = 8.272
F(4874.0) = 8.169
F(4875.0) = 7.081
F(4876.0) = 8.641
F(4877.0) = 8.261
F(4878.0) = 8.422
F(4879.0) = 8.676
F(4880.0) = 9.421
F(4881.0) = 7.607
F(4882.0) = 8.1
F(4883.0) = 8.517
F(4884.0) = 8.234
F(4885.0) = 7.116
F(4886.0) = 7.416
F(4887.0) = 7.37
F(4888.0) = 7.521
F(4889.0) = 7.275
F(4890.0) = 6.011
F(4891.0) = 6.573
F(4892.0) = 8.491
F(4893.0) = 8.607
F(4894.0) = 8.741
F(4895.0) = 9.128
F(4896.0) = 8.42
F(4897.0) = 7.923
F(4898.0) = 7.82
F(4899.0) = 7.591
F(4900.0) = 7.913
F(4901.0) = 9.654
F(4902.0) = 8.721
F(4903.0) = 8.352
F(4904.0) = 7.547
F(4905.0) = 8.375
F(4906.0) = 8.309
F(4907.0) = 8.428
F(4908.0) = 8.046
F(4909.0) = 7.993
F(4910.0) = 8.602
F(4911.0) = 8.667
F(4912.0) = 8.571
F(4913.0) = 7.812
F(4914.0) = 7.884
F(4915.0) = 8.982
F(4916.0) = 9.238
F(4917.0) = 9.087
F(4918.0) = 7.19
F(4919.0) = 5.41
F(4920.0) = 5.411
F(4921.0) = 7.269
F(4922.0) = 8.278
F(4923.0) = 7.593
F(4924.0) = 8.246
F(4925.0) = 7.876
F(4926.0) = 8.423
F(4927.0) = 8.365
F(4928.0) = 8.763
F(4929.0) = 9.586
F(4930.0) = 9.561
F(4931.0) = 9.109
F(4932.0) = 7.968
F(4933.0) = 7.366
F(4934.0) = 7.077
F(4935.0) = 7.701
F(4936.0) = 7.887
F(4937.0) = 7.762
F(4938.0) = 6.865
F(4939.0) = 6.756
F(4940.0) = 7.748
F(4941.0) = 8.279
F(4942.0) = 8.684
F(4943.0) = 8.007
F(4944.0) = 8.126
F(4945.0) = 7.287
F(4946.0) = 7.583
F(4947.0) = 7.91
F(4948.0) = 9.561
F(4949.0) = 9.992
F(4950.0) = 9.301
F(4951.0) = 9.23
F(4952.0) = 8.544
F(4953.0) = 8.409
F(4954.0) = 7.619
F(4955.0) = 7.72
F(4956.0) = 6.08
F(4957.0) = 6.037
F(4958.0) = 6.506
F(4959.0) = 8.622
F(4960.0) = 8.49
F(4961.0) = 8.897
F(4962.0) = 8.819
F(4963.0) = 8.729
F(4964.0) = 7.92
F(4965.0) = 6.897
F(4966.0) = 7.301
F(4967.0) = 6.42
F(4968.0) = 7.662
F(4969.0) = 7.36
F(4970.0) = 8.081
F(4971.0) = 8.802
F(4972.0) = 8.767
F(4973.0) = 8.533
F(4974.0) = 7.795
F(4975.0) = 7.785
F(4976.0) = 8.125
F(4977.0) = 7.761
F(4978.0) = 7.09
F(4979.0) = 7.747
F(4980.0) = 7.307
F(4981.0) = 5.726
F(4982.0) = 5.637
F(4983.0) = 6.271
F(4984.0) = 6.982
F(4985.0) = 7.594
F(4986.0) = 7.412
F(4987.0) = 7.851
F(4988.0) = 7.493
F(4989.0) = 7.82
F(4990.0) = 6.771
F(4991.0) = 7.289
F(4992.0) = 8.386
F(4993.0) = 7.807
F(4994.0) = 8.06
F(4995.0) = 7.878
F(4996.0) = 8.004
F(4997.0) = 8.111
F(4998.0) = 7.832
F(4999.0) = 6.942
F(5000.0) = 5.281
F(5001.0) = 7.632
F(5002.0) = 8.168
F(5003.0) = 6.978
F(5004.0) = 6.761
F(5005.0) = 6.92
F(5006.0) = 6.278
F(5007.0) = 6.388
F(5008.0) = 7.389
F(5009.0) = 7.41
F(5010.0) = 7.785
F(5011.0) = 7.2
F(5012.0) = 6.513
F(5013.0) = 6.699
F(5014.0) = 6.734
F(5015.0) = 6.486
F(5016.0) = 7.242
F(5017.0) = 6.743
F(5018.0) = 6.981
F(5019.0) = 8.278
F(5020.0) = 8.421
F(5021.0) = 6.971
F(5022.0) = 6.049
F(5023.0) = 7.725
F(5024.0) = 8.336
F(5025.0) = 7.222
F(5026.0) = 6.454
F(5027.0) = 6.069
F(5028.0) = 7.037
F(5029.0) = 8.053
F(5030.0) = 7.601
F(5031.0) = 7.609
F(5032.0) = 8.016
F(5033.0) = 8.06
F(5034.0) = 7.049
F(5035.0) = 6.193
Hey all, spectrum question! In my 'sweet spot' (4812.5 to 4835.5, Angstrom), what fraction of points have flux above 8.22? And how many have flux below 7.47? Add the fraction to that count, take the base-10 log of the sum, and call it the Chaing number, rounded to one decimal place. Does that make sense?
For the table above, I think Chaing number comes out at 0.5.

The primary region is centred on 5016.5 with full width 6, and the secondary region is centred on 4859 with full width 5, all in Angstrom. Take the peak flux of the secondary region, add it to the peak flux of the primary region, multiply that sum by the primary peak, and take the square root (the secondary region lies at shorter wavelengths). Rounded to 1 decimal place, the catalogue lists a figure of 11.8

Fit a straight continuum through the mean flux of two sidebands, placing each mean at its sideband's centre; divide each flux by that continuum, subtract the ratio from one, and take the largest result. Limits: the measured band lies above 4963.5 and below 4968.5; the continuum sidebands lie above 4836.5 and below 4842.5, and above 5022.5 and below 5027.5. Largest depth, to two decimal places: 0.13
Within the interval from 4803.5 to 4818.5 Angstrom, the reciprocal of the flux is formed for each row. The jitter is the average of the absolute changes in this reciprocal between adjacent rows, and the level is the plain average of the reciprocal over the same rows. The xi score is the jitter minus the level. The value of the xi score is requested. -0.113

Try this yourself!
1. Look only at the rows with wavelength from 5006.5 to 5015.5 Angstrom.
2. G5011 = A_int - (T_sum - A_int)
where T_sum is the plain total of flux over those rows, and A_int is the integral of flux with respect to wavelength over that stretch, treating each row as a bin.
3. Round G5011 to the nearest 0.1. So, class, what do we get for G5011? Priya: 62.6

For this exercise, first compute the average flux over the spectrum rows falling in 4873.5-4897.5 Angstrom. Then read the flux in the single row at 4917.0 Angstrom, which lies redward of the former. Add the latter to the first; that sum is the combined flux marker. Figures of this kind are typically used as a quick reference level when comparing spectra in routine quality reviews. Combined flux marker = 17.1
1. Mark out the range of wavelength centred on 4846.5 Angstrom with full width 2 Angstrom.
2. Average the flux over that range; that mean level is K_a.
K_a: 8.7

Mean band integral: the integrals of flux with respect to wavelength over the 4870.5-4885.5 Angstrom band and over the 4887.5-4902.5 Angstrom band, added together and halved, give 119.8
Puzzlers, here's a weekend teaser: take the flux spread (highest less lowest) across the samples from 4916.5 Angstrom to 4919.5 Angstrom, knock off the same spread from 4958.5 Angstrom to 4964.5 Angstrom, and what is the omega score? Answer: 2.7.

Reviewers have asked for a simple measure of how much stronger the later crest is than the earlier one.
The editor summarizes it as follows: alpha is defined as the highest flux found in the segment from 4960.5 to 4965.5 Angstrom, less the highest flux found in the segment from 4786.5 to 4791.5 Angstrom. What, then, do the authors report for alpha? 1.1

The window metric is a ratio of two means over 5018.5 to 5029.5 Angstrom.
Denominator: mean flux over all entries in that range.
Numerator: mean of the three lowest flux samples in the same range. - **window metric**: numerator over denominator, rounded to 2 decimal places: 0.84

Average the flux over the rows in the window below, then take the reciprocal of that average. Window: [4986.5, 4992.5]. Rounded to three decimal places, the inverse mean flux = 0.132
